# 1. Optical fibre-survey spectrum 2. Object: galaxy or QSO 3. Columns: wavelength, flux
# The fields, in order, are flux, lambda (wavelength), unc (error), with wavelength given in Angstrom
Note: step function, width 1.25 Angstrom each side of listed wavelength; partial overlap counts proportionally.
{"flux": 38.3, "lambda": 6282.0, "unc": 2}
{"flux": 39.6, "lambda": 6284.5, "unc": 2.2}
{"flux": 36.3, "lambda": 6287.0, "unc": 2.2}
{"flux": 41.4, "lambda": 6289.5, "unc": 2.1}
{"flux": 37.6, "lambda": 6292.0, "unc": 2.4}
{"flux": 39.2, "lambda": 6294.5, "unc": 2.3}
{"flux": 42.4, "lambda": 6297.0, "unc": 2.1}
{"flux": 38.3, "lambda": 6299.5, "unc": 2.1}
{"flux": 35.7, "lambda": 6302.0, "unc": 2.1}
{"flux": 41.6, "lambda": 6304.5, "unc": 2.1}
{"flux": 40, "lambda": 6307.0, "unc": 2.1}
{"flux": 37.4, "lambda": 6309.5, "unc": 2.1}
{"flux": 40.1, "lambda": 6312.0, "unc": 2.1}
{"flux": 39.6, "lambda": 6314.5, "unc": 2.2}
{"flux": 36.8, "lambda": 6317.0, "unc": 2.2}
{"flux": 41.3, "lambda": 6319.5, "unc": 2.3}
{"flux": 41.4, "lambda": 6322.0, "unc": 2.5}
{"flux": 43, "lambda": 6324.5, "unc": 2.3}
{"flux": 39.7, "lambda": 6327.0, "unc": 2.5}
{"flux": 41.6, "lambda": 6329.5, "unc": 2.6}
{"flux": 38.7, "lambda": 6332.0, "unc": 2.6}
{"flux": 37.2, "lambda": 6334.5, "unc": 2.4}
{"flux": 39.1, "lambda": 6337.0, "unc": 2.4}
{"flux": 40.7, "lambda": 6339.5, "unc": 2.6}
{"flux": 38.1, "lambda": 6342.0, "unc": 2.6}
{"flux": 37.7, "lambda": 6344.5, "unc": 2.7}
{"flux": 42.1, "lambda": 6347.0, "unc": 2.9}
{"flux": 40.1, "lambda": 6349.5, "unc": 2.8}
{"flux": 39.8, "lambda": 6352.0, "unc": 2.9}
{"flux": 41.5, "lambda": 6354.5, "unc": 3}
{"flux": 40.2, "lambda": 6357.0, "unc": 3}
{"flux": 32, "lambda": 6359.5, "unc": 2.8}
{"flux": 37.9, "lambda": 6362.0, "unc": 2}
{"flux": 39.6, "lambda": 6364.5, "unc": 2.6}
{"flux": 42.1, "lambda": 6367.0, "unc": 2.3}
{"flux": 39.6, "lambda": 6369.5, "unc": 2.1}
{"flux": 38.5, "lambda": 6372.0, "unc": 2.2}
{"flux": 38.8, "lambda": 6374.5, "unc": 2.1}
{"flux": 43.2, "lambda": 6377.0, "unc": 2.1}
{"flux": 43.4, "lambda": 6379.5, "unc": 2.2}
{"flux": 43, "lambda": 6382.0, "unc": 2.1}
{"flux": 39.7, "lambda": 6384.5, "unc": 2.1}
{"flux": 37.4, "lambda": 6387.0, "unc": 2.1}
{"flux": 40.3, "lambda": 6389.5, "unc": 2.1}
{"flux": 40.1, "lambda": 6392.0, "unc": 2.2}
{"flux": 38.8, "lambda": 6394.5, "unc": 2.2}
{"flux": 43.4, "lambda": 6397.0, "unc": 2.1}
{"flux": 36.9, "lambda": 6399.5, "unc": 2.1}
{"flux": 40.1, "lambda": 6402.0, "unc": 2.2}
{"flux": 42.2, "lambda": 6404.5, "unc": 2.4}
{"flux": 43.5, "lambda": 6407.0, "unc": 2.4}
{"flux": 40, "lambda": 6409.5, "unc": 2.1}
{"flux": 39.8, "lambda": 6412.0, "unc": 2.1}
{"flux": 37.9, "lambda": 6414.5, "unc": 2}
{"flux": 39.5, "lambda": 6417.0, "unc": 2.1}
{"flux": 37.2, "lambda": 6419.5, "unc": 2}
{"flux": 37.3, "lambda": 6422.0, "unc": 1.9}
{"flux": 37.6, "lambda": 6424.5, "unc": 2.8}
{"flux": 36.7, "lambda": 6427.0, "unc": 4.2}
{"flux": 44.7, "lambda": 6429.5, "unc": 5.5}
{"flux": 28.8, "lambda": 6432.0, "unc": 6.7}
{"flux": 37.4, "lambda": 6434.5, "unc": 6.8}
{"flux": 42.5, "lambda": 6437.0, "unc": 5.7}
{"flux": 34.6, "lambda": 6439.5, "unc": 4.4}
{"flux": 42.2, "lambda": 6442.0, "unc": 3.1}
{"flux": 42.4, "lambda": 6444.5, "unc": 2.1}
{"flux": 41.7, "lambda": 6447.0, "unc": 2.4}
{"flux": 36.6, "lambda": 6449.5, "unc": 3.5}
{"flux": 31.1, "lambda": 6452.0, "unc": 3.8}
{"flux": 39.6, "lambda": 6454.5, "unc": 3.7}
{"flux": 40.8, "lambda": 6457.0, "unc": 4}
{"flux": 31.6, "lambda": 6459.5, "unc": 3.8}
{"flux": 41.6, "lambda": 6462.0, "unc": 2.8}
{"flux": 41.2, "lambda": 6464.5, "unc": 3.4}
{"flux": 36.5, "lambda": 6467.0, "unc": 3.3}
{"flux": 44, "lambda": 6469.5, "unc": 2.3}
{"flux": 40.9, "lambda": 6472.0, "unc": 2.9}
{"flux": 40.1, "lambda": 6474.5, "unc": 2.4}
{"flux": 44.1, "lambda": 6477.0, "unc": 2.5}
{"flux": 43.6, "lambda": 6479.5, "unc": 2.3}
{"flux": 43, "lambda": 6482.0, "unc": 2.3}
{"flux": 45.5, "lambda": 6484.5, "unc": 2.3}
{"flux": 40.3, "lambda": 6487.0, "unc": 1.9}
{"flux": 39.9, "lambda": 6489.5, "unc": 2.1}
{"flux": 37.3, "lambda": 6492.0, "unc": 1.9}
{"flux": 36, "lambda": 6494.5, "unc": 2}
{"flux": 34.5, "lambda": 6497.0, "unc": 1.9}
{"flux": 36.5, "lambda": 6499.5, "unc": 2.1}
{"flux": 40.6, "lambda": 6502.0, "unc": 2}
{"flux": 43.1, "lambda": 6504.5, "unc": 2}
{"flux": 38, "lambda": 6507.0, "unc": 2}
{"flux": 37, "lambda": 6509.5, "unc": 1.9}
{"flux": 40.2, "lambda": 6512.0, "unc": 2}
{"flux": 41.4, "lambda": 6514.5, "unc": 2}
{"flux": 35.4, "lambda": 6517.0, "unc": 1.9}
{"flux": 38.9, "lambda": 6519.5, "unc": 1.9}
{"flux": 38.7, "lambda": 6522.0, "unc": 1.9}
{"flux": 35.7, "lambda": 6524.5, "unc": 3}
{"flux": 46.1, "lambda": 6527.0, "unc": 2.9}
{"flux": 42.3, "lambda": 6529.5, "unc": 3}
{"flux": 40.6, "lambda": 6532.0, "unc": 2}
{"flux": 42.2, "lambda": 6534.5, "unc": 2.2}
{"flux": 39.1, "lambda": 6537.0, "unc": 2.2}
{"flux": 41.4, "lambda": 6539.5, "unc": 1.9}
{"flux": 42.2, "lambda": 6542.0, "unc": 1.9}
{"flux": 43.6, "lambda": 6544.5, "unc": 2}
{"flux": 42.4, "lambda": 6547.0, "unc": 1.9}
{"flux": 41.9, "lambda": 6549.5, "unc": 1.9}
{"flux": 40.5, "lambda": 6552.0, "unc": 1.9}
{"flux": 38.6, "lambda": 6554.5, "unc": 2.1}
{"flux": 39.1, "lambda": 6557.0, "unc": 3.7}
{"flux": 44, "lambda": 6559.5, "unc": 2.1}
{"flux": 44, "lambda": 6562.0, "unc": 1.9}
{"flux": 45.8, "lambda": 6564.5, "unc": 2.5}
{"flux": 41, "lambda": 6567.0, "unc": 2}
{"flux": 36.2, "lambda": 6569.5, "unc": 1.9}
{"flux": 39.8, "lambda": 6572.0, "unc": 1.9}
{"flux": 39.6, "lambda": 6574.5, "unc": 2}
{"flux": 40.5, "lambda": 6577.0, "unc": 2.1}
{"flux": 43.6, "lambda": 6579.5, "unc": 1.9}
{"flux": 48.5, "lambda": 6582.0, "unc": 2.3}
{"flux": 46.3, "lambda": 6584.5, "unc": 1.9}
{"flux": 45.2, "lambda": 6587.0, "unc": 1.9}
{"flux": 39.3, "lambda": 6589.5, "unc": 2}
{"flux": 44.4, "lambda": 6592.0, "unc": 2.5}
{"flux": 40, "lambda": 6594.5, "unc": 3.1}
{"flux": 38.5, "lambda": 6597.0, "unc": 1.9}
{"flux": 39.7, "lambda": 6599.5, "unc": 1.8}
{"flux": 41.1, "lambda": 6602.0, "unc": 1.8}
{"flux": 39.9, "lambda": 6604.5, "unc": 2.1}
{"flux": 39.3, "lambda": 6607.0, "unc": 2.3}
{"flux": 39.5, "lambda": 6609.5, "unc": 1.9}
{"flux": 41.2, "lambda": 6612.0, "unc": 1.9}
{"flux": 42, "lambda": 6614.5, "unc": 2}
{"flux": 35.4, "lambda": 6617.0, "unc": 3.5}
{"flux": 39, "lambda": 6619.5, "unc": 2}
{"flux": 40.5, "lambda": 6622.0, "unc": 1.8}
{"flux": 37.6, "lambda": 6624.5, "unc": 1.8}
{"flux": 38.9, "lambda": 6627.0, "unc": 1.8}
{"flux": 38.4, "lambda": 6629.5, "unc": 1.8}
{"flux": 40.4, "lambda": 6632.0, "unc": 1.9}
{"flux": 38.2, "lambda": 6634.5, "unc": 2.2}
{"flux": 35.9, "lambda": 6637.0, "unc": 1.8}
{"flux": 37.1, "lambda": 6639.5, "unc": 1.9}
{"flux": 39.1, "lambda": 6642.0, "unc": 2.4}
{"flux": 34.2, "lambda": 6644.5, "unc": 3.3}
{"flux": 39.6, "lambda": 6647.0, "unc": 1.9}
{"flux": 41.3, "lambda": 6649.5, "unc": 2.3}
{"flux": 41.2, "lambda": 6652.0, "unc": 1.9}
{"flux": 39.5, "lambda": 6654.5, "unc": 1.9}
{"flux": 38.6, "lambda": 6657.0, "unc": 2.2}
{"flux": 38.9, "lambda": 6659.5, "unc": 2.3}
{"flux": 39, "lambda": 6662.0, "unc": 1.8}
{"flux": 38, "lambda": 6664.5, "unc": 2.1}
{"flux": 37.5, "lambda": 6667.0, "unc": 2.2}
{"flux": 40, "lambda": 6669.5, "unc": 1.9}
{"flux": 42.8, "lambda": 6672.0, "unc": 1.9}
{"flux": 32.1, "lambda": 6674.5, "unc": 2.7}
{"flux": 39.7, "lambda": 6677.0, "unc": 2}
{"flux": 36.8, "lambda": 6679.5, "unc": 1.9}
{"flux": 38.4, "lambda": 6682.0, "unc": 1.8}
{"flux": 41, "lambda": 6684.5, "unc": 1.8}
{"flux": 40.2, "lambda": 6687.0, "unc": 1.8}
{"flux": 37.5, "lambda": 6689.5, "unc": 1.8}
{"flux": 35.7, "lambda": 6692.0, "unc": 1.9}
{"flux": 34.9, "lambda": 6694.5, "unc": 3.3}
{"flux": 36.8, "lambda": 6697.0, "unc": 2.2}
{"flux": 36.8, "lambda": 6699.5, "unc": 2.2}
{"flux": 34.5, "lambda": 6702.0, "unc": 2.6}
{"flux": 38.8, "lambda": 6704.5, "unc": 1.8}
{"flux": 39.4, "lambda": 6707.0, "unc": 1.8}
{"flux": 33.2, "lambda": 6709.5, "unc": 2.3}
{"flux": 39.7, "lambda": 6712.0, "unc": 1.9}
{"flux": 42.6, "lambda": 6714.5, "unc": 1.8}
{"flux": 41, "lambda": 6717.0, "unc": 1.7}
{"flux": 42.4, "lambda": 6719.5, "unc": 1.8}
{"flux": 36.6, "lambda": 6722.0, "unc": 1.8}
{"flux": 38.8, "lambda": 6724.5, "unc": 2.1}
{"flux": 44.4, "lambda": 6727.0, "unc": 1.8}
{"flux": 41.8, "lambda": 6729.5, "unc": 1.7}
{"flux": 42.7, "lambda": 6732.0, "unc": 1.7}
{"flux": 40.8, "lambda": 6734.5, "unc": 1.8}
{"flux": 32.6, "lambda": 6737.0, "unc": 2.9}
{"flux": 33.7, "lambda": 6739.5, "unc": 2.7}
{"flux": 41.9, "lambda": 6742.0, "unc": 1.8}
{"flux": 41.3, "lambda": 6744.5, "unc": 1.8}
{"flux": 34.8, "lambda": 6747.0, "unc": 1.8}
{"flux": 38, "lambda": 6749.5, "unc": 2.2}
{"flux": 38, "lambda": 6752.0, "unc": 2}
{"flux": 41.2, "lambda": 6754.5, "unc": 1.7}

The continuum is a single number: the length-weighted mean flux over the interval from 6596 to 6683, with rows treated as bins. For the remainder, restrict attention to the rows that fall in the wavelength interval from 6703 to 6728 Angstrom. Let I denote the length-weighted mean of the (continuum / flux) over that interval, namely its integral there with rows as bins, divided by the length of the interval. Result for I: 0.99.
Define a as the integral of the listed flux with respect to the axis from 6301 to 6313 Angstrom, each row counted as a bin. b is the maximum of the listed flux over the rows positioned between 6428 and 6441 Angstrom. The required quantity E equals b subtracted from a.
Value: 423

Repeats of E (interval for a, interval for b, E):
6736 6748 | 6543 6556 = 400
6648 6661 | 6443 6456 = 476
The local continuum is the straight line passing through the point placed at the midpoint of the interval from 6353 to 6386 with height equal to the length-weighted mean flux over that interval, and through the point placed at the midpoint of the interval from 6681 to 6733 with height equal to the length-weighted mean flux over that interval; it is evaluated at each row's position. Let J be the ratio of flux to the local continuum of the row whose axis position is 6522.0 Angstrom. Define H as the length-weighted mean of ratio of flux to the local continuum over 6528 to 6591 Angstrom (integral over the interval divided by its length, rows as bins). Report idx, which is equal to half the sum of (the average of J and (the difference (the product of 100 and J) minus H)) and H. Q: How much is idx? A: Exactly 25.0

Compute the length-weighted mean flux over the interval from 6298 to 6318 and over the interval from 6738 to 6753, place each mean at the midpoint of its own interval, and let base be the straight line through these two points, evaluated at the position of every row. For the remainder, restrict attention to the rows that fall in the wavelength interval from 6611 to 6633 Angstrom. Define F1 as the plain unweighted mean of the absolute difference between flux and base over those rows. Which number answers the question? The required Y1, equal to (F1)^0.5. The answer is 1.368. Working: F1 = 1.87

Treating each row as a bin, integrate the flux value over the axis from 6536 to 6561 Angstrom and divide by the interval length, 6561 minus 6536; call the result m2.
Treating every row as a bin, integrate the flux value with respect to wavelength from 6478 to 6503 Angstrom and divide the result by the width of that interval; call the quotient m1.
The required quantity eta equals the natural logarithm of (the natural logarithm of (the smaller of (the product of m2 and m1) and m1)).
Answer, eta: 1.30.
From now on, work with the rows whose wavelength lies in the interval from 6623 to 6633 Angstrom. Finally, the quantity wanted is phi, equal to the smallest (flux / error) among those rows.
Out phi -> 21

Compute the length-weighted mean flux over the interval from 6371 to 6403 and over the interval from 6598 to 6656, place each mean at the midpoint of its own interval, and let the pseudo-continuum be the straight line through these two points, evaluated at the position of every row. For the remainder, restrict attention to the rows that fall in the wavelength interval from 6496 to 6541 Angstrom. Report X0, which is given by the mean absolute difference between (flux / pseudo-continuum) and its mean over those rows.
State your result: 0.0623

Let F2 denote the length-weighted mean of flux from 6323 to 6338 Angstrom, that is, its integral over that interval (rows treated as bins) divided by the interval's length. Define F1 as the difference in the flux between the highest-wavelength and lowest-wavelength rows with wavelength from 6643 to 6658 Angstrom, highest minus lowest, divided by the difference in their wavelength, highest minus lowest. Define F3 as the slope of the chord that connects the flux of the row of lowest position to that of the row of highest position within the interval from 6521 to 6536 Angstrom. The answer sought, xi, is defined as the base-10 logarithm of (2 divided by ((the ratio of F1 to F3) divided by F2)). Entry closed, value 1.8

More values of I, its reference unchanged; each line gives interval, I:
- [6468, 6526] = 0.98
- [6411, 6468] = 1.03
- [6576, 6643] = 0.97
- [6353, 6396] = 0.98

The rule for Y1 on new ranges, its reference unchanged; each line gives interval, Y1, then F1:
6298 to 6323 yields 1.355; 1.84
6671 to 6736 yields 1.667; 2.78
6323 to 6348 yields 1.306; 1.71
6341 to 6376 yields 1.337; 1.79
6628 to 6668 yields 1.201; 1.44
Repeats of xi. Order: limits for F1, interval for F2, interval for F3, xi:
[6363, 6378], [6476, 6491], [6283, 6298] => 1.8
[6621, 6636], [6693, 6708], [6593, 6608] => 1.4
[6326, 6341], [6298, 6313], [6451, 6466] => 2.9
